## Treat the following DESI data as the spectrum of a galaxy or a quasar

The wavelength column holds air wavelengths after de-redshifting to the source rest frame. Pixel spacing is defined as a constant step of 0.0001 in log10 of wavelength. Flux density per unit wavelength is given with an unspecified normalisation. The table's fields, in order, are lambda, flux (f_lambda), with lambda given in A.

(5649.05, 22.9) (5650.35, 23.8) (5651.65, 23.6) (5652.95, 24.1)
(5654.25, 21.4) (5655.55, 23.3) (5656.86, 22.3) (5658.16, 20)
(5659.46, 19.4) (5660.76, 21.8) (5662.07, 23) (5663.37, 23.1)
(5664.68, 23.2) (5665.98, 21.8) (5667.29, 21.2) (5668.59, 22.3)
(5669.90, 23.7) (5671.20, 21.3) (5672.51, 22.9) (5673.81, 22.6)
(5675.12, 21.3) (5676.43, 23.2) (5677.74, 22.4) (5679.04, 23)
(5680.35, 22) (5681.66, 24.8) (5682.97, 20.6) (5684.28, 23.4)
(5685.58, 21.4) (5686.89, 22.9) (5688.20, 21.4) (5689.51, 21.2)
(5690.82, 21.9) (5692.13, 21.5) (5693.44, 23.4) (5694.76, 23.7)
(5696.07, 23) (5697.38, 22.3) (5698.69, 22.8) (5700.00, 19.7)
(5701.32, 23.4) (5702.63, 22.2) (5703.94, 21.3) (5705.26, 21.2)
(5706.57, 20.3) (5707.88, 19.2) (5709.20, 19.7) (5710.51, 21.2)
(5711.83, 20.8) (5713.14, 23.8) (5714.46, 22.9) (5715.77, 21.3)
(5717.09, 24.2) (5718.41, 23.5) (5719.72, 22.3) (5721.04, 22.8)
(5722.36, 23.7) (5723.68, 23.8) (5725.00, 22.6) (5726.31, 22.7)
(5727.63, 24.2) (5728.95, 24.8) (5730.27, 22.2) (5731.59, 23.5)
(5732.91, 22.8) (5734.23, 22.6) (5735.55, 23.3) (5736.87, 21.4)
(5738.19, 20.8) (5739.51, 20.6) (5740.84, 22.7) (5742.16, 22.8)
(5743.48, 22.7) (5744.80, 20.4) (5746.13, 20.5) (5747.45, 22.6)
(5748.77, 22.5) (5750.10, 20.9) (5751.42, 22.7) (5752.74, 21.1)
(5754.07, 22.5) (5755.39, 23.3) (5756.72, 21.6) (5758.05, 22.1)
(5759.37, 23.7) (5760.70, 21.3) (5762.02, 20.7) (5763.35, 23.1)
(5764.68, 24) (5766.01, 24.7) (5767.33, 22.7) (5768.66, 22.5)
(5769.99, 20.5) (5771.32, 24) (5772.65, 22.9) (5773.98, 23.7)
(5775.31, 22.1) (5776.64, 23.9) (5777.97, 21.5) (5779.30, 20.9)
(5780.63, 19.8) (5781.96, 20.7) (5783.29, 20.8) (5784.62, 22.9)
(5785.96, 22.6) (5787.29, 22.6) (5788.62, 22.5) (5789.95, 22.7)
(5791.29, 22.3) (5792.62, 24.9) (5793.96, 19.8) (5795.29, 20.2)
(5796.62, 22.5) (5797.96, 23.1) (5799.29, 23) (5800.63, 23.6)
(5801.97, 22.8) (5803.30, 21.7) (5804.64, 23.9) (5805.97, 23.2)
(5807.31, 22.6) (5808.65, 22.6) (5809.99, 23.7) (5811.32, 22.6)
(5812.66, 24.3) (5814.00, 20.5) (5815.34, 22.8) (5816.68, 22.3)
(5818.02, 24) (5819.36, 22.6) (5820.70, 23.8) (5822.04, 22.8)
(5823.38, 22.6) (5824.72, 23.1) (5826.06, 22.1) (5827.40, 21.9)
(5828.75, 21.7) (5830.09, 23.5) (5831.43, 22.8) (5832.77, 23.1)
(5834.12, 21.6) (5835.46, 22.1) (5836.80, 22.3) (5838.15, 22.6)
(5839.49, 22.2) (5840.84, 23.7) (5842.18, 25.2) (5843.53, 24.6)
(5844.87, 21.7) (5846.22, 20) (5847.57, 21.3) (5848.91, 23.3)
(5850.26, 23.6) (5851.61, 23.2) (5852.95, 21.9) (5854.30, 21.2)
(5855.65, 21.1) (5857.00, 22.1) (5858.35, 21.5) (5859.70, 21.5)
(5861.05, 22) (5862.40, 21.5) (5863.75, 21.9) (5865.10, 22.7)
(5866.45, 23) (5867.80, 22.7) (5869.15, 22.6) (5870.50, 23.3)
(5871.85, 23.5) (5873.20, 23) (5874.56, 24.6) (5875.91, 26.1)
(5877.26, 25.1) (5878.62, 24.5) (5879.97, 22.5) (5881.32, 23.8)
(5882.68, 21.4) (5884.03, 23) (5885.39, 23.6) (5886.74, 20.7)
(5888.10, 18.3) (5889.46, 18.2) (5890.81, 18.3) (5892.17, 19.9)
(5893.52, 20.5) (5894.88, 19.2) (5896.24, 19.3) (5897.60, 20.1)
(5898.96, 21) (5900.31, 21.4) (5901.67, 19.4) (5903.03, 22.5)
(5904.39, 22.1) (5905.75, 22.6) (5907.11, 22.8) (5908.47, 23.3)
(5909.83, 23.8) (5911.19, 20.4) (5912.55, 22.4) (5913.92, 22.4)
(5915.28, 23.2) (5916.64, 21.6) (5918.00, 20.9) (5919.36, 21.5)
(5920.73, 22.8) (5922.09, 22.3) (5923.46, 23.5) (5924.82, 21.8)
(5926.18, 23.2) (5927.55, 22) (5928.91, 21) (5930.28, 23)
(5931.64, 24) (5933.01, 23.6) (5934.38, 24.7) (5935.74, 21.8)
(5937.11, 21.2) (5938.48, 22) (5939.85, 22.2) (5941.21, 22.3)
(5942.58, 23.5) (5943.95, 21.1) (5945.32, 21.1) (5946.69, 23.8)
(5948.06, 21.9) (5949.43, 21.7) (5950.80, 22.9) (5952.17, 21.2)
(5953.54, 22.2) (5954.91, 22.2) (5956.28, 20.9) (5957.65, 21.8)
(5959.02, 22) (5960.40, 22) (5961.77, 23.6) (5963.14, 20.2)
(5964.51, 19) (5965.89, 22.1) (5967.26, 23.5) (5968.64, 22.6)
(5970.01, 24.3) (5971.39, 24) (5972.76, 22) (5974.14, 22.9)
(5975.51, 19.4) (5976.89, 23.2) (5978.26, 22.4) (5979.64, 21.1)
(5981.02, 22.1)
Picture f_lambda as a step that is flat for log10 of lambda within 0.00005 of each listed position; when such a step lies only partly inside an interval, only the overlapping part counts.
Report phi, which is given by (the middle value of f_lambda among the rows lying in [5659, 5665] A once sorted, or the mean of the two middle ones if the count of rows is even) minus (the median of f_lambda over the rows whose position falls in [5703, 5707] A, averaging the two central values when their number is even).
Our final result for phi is 1.80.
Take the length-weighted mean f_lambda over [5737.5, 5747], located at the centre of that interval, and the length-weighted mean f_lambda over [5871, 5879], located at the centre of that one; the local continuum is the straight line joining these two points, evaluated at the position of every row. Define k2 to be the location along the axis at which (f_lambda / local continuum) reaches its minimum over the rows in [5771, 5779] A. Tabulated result 5777.97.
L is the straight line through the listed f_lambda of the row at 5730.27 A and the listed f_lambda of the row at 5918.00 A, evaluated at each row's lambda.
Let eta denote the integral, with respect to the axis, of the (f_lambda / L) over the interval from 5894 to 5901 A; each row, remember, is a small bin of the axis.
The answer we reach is 6.7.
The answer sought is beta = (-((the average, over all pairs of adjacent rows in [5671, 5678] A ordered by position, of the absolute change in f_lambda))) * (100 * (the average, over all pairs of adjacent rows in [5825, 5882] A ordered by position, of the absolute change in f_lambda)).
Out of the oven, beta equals -99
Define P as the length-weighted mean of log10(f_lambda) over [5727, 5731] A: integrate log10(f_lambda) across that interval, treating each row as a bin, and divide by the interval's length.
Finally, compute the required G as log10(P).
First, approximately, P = 1.37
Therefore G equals 0.138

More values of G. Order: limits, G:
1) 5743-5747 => 0.122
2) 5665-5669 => 0.127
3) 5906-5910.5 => 0.136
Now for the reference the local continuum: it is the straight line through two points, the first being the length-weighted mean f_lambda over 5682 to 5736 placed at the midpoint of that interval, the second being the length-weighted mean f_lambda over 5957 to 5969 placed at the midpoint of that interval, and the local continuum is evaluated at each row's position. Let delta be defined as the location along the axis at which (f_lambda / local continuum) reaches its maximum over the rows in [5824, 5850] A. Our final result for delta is 5842.18 A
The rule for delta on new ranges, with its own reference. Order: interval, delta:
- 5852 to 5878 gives 5875.91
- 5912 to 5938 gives 5934.38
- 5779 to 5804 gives 5792.62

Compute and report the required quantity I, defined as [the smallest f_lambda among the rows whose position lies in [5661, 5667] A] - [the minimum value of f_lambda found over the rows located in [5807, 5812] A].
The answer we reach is -0.8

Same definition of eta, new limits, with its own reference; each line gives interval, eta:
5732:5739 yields 7.0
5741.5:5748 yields 6.4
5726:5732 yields 6.4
